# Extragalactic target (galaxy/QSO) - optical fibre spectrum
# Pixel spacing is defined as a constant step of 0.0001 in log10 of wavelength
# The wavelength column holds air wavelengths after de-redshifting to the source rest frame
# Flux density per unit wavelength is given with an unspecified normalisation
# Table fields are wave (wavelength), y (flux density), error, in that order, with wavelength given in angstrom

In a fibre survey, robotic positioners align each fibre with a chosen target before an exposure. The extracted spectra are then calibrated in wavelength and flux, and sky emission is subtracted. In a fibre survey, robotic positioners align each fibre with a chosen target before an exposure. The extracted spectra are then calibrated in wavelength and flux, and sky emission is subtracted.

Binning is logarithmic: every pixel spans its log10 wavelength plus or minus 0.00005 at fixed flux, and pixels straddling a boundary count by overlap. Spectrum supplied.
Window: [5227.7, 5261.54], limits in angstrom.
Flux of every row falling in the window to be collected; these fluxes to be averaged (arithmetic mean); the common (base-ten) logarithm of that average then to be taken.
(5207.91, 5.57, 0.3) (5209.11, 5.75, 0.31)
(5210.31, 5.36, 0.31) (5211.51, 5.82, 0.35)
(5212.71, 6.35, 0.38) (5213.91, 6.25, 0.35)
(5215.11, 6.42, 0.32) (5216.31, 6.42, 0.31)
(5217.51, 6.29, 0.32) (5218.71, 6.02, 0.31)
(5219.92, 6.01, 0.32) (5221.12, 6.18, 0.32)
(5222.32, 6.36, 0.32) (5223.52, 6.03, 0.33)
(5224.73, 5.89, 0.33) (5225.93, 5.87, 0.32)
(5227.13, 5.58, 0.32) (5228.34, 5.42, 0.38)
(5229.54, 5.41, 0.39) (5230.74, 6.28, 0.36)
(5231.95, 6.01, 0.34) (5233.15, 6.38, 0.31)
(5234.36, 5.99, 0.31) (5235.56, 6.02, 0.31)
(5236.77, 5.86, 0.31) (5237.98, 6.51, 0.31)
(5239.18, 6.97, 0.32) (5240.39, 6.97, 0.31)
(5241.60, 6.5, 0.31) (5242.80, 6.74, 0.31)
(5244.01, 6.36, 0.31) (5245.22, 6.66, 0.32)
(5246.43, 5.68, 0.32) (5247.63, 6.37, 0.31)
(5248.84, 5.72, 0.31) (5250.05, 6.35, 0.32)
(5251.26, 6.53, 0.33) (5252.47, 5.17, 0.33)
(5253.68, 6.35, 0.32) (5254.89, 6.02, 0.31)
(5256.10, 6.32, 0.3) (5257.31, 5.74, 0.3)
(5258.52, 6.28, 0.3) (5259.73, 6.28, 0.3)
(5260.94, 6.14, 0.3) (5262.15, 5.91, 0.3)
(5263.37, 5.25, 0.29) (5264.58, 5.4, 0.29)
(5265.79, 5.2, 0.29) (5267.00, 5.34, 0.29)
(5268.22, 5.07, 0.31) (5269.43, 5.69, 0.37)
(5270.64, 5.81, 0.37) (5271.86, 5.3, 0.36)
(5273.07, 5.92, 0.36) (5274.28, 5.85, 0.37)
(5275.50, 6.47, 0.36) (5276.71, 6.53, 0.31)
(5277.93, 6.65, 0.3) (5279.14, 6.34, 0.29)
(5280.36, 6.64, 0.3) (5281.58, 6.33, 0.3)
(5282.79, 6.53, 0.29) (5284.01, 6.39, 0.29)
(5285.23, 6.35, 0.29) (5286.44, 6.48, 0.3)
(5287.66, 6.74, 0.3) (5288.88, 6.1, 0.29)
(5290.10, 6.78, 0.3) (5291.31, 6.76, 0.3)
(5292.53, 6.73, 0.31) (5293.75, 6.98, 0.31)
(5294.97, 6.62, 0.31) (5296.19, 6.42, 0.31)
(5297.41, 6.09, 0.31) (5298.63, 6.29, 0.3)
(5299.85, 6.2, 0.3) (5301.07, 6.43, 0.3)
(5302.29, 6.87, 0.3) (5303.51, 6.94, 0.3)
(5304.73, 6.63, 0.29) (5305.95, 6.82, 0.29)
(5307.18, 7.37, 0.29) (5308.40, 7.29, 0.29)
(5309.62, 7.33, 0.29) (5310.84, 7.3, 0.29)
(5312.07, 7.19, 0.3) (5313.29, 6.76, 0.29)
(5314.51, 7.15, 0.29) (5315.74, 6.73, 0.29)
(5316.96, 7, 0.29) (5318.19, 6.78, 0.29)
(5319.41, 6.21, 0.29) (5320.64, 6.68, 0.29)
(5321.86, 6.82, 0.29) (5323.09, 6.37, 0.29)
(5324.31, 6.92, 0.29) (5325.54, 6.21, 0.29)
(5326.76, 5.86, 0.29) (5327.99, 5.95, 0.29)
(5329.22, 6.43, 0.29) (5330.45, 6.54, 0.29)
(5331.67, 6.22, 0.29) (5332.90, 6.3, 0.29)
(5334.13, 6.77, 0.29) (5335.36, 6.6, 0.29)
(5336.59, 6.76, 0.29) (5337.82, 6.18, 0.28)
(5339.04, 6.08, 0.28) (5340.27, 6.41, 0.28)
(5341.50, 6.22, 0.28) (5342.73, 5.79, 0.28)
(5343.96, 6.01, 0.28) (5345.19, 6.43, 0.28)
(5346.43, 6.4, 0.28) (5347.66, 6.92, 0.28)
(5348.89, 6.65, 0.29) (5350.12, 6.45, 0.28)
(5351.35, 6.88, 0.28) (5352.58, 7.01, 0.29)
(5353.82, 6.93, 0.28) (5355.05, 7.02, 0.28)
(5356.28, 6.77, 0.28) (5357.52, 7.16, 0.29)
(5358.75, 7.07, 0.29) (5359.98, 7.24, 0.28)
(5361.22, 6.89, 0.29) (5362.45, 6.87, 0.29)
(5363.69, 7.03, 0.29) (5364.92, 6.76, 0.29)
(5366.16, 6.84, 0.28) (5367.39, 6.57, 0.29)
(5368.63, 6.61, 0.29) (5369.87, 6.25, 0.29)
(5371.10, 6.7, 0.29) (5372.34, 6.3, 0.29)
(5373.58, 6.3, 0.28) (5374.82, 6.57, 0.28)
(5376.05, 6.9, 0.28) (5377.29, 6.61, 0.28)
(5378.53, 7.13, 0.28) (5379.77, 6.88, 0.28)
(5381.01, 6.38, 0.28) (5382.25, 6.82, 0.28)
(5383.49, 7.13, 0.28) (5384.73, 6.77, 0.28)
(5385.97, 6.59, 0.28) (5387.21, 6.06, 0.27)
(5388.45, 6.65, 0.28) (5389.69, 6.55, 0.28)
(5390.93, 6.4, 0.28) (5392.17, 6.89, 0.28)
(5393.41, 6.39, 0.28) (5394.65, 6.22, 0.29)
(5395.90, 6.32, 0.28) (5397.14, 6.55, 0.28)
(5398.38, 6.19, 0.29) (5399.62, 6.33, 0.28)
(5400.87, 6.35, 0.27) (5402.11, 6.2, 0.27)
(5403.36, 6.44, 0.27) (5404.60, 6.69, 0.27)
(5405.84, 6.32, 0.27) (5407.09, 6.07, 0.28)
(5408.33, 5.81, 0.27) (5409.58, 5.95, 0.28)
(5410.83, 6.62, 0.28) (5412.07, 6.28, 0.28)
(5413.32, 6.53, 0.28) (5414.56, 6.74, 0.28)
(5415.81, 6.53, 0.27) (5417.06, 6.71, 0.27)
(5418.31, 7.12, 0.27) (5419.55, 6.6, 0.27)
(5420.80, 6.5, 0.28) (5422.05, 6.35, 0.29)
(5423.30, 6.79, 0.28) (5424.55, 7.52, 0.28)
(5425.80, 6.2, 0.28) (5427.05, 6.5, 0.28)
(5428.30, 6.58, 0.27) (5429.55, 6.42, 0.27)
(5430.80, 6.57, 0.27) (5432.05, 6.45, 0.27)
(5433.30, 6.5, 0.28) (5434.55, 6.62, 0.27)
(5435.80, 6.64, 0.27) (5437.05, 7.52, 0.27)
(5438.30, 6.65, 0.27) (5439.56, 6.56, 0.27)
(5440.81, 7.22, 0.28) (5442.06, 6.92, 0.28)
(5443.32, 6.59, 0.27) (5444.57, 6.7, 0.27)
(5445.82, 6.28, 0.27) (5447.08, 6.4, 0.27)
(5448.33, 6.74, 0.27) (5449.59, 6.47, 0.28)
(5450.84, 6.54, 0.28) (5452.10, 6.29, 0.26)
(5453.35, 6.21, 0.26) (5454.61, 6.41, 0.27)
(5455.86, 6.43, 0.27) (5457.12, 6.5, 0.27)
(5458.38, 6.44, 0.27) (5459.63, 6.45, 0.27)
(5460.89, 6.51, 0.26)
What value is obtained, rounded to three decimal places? 0.791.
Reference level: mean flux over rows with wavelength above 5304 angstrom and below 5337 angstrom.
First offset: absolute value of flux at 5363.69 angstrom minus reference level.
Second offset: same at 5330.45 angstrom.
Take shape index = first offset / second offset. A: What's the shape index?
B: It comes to 2.0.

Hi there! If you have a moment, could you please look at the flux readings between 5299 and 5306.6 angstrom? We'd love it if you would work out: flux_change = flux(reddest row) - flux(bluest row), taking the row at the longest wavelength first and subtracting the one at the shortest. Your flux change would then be 0.6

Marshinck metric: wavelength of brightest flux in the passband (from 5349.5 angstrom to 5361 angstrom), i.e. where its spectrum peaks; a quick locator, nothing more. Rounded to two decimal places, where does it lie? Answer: 5359.98 angstrom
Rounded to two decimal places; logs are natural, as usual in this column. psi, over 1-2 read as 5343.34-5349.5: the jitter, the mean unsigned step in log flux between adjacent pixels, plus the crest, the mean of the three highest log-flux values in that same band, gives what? 1.94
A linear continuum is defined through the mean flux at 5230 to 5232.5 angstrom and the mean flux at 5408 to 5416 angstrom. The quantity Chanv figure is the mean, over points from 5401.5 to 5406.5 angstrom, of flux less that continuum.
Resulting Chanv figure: 0.1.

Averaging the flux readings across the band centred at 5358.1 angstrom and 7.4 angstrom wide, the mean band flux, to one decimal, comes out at 7.0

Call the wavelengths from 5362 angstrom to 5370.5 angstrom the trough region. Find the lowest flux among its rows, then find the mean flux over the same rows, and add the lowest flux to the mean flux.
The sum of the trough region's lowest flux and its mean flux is 13.0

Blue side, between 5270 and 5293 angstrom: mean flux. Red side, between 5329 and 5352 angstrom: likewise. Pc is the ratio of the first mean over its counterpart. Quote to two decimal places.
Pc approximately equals 0.99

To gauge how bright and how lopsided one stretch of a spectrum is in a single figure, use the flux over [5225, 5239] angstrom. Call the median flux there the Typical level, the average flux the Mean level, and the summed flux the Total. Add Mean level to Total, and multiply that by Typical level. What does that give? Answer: 427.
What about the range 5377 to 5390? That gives 534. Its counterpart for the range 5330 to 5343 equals 480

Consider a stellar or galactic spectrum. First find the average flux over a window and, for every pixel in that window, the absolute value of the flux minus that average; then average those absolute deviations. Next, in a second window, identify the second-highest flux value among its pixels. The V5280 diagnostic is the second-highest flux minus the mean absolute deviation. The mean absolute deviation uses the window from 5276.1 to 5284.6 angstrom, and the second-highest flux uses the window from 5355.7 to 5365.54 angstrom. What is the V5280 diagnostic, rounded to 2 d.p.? 7.05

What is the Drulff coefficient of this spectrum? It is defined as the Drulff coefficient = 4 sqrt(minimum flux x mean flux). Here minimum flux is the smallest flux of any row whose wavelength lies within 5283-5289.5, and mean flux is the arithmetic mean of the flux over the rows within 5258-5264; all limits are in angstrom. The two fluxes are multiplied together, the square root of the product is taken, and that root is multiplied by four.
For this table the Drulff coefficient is 24.1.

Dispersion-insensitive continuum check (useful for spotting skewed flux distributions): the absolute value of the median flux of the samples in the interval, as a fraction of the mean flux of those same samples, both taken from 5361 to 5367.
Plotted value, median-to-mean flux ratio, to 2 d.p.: 1.00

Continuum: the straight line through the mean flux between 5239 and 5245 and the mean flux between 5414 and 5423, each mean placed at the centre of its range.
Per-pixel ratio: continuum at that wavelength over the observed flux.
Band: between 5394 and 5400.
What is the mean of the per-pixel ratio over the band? 1.05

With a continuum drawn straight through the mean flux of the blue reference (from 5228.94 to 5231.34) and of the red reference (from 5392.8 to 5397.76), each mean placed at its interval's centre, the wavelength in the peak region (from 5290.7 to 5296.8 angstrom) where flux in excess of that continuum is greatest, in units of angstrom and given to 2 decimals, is 5293.75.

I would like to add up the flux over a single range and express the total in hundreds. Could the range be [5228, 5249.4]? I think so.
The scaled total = 1.12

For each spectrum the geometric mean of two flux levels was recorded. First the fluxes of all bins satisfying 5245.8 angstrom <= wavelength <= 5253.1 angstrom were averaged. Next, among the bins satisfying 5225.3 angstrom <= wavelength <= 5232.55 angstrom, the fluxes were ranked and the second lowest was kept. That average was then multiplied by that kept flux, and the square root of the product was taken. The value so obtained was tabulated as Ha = 5.69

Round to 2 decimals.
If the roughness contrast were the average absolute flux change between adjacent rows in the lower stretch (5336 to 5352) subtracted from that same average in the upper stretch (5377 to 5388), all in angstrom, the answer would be 0.08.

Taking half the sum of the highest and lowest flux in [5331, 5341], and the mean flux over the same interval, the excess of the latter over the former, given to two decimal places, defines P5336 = -0.01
